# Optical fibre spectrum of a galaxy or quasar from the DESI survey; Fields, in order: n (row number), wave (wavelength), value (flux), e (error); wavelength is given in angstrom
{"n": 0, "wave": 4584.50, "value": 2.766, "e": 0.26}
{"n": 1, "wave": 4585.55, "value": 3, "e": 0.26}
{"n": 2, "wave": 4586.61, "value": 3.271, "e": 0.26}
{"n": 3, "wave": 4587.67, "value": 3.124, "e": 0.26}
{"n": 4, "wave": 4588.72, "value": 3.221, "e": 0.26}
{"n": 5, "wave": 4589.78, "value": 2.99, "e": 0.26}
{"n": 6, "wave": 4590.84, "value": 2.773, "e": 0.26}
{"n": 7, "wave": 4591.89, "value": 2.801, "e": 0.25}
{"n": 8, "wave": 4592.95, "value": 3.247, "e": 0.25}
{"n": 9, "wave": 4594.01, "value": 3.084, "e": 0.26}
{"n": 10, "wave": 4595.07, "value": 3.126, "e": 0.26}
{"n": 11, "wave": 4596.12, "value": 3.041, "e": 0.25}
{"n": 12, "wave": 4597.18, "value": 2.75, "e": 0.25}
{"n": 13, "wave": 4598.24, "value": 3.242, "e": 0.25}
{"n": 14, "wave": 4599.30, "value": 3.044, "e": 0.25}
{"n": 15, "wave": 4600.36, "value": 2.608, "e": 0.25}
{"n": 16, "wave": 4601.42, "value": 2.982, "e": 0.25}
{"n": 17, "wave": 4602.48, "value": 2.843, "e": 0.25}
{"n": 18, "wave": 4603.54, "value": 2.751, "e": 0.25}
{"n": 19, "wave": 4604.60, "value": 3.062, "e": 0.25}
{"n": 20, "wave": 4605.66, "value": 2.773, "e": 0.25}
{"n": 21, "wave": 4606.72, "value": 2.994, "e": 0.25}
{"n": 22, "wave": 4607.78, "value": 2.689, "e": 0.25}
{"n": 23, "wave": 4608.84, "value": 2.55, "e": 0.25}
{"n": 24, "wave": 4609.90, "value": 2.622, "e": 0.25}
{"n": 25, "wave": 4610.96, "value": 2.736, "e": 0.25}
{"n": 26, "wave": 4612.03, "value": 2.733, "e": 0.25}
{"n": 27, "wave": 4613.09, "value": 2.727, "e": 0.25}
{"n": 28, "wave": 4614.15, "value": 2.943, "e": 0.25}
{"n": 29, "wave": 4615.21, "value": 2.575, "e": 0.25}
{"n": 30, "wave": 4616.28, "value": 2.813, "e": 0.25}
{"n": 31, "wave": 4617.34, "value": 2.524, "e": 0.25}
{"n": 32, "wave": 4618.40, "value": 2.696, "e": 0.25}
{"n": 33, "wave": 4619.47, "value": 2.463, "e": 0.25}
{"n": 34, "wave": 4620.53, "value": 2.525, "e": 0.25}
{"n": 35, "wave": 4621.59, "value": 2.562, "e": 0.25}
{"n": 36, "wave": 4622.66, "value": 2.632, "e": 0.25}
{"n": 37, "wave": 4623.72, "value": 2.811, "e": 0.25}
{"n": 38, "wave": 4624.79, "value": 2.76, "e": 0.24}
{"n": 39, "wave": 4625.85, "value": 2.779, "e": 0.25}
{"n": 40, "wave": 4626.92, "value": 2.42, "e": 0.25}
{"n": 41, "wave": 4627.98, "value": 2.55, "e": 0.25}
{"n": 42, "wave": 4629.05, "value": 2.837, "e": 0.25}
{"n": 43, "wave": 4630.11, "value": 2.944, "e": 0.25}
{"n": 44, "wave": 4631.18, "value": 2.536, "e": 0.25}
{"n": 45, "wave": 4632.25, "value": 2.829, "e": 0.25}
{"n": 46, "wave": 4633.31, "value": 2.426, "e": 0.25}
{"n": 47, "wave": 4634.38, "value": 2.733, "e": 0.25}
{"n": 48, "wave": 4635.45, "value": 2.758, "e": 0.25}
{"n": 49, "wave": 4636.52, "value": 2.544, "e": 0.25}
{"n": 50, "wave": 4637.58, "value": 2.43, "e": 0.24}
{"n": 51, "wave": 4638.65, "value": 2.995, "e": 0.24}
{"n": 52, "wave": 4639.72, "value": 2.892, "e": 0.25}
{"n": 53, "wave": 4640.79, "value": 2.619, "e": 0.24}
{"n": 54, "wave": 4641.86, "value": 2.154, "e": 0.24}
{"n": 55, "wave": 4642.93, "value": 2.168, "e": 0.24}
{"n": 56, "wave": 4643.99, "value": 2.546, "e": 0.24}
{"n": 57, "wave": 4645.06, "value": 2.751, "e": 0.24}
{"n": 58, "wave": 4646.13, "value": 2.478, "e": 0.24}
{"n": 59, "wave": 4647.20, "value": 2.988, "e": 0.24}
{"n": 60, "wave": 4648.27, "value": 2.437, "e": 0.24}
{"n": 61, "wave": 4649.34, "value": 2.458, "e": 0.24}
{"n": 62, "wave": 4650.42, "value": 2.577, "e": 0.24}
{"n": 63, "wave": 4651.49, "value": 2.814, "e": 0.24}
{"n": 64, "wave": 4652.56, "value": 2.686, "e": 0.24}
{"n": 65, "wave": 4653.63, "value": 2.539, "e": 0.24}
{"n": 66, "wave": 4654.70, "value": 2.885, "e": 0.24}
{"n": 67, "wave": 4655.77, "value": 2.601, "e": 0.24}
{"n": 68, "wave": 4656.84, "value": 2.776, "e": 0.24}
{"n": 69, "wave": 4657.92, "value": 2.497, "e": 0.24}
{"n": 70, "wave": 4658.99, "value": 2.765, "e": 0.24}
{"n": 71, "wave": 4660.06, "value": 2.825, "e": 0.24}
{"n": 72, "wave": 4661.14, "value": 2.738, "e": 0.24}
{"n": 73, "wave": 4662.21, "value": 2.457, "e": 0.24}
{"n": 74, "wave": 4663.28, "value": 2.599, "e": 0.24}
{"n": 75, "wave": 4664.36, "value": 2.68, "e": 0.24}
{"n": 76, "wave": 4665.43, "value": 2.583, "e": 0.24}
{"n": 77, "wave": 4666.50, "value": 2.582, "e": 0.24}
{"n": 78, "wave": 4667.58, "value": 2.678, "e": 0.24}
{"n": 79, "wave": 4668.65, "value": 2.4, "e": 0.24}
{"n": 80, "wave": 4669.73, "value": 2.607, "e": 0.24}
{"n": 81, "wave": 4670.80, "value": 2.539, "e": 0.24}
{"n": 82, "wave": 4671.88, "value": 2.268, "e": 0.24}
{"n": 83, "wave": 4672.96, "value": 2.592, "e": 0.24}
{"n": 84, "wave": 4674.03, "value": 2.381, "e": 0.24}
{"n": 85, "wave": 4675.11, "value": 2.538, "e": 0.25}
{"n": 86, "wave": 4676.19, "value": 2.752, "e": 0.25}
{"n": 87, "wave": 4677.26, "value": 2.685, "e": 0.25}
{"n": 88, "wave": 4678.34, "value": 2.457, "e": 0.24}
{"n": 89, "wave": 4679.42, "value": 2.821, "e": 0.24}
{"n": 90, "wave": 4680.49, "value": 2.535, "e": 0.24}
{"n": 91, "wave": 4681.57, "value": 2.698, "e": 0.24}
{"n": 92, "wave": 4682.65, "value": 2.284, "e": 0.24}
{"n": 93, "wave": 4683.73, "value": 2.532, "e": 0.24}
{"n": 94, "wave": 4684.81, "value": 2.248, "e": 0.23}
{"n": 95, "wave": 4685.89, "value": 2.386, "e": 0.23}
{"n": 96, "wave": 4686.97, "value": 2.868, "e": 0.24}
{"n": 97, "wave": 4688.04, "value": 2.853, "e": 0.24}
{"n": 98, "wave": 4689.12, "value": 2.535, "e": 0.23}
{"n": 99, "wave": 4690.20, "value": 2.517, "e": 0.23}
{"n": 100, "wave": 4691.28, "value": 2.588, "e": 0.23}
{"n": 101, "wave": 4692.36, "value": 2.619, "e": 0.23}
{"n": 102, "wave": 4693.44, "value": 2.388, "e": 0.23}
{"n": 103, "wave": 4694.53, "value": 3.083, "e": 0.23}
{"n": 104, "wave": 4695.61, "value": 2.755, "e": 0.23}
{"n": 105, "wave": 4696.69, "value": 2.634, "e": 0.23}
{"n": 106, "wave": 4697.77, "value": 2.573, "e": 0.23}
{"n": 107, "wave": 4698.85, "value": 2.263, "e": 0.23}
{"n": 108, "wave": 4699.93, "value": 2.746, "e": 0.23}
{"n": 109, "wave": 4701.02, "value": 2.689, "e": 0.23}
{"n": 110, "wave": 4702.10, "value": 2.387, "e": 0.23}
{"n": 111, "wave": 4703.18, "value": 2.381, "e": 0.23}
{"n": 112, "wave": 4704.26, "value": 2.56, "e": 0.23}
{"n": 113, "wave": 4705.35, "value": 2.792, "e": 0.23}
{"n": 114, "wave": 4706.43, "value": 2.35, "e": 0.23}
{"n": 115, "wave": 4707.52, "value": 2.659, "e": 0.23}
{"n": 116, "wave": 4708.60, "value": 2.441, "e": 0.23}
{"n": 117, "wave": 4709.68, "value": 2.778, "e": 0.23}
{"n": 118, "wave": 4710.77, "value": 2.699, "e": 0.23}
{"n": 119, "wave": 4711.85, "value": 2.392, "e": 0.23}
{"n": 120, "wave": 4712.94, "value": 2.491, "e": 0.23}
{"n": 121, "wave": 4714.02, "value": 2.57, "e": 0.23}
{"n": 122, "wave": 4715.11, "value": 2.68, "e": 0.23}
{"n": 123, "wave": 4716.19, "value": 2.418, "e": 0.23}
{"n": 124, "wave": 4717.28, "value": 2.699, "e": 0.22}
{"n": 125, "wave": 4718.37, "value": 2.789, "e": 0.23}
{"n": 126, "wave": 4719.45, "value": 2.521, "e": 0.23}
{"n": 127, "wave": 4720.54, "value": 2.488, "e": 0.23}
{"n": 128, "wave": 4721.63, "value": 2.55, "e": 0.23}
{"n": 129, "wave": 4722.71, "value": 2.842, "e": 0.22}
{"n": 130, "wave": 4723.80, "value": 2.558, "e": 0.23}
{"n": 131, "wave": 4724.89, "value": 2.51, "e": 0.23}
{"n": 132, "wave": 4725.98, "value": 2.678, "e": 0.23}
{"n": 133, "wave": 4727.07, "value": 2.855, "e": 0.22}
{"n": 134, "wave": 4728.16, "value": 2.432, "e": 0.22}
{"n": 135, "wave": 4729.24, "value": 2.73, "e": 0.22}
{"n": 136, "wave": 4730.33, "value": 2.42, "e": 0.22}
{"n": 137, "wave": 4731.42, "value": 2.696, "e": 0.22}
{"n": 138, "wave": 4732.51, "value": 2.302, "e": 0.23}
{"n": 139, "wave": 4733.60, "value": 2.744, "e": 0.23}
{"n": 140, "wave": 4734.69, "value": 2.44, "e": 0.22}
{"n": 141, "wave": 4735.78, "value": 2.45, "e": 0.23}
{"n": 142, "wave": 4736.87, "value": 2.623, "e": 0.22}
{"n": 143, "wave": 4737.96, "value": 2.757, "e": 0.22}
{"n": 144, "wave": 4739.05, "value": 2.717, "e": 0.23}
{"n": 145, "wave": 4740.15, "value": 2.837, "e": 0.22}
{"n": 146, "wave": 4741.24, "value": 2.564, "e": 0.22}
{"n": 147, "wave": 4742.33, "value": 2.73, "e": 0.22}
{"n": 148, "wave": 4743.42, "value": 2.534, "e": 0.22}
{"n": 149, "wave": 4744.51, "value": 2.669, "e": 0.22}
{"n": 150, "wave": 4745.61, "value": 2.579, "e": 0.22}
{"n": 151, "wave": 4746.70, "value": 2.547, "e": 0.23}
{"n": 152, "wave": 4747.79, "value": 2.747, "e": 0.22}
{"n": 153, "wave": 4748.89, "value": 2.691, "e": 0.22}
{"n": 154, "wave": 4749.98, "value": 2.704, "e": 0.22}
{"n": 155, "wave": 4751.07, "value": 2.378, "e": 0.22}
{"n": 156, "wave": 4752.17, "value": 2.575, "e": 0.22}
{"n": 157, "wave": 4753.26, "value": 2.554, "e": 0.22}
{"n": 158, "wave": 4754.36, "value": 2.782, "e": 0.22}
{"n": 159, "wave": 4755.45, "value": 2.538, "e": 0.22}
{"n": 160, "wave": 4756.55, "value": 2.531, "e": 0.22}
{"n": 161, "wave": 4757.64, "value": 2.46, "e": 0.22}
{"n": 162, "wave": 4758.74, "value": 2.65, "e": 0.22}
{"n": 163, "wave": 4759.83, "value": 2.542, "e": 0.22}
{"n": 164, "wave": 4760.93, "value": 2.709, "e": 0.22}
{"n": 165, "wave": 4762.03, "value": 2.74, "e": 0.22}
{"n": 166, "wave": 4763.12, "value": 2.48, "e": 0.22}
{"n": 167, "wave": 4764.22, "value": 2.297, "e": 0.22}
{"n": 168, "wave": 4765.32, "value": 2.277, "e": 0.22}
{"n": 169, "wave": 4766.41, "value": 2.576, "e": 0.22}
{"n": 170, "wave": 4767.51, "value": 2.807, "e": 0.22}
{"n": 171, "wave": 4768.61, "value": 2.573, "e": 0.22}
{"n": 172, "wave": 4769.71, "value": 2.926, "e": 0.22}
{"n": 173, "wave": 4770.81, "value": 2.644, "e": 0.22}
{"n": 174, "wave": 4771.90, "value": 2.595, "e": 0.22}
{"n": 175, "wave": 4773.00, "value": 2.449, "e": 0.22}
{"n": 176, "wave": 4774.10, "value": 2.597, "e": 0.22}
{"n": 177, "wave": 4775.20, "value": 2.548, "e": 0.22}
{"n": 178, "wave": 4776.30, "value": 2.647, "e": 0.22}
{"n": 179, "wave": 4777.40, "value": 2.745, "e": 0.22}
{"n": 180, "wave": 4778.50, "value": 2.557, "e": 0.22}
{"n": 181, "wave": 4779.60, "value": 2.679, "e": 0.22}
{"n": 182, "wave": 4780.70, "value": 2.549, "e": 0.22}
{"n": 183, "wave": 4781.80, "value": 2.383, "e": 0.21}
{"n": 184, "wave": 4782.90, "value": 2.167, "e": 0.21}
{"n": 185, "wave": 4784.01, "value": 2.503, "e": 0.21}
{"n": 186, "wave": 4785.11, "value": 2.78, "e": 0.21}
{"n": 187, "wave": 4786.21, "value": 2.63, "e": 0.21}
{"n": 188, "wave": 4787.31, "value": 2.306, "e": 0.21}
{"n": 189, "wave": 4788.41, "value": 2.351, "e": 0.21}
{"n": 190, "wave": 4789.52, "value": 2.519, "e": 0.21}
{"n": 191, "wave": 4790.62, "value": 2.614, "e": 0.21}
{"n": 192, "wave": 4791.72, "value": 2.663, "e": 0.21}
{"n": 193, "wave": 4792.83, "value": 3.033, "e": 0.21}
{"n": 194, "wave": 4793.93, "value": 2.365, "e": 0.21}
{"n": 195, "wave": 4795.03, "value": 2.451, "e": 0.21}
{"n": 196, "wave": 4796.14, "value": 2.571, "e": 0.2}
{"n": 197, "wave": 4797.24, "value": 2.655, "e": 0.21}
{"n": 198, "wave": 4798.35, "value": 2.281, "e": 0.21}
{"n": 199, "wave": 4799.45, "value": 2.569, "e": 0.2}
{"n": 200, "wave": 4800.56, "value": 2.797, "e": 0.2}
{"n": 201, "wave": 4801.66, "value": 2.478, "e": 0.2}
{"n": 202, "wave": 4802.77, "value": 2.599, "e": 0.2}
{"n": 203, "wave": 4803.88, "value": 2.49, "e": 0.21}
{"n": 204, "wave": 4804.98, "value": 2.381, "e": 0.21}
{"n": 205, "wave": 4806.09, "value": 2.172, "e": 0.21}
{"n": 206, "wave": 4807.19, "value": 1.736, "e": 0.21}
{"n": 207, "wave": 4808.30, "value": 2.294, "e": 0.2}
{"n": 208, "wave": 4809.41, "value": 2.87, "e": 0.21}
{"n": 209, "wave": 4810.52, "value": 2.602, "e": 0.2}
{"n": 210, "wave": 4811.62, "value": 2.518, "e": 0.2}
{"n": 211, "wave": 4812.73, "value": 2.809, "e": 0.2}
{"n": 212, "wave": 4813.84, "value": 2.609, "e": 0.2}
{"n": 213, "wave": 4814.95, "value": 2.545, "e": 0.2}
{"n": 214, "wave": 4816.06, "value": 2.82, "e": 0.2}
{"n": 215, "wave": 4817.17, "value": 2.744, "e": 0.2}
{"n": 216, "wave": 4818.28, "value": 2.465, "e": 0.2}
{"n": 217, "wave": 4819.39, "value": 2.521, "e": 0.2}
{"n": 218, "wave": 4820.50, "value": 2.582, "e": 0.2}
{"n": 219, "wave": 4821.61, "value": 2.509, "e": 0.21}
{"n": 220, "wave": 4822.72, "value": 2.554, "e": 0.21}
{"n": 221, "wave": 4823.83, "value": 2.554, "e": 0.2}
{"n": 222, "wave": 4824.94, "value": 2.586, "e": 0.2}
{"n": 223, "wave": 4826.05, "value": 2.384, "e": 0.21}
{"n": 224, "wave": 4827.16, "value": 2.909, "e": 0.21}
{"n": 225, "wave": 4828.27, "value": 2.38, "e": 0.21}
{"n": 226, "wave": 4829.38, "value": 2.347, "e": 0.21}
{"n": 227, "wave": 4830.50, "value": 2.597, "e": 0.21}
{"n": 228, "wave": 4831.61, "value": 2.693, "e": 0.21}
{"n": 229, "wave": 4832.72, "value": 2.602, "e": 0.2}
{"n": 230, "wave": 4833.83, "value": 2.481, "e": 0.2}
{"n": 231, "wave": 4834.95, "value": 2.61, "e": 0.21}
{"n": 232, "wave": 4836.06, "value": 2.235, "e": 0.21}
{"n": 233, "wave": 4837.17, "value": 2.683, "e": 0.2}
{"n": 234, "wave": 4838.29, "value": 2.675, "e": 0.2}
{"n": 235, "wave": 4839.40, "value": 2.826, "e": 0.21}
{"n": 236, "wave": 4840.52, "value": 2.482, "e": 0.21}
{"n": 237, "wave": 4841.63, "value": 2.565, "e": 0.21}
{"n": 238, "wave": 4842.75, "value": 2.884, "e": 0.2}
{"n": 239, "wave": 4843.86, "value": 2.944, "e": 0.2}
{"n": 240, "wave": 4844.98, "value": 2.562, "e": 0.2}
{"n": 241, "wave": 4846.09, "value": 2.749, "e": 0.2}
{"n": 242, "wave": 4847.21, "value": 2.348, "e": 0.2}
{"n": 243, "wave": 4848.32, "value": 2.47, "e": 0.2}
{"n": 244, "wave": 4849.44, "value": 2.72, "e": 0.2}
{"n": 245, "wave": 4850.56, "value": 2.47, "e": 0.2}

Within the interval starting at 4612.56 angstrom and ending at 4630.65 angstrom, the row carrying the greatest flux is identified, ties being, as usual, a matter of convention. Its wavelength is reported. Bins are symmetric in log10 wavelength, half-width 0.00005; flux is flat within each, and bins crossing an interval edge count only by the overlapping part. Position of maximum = 4630.11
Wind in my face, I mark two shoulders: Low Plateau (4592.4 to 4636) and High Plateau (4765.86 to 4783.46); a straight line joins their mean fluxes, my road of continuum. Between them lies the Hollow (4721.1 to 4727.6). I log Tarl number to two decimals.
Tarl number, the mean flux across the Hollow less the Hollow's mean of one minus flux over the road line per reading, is 2.67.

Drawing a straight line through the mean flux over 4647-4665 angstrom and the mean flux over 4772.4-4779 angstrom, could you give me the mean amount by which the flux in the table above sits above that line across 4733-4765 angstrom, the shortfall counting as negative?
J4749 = 0.00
